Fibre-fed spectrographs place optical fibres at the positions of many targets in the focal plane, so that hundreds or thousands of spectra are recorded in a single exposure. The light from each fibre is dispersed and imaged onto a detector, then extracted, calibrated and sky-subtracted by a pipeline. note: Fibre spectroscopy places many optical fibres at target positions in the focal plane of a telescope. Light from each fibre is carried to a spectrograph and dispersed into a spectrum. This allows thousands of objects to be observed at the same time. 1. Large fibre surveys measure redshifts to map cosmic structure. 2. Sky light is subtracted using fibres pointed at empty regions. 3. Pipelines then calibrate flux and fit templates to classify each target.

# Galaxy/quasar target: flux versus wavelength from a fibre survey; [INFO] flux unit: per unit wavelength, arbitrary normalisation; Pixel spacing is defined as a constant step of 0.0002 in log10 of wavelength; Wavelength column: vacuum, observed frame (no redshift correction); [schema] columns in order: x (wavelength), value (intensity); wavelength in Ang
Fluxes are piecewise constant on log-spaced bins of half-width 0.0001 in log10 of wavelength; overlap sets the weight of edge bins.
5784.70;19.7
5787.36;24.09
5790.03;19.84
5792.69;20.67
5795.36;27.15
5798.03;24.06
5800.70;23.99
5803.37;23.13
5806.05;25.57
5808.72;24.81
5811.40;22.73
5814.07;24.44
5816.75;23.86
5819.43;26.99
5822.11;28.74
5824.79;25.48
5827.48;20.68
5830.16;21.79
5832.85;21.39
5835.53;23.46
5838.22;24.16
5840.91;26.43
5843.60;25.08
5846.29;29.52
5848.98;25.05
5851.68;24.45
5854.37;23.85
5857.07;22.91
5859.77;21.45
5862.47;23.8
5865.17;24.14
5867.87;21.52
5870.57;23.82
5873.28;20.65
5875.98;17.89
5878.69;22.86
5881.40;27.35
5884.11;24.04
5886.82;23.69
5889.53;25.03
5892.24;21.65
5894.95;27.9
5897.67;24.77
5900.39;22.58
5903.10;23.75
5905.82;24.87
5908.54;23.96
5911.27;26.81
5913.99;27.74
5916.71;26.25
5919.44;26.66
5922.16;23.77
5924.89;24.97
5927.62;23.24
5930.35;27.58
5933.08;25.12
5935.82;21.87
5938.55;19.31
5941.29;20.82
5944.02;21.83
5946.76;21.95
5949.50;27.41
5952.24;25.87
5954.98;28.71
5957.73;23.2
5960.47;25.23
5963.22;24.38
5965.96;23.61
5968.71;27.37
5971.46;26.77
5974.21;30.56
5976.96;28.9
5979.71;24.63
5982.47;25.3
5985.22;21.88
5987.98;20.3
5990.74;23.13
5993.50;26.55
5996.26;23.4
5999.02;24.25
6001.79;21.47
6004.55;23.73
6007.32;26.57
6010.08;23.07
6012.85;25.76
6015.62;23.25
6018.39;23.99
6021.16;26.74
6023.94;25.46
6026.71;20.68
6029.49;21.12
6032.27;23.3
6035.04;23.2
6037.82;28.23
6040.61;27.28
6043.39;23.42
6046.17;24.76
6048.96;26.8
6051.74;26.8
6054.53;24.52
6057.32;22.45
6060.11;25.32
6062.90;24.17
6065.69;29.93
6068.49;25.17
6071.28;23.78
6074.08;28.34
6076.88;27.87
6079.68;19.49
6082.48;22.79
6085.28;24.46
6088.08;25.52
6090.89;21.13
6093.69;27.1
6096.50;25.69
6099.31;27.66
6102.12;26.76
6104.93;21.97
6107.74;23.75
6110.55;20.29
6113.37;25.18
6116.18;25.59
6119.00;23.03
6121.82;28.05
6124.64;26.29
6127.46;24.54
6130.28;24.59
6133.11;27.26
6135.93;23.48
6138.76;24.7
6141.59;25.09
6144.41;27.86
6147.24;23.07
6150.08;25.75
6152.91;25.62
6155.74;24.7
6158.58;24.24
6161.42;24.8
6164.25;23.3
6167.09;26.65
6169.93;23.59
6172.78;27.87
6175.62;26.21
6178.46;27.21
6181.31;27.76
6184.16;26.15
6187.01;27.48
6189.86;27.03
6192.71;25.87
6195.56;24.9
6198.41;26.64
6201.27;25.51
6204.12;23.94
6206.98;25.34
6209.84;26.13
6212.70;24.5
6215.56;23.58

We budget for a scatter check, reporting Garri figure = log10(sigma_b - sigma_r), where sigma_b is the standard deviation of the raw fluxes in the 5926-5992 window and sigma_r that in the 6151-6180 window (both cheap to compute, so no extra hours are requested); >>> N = 0.15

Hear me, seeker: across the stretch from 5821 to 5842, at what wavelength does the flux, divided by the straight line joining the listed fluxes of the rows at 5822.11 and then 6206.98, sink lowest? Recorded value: 5827.48 Ang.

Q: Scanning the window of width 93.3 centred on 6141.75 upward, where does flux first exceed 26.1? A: 6099.31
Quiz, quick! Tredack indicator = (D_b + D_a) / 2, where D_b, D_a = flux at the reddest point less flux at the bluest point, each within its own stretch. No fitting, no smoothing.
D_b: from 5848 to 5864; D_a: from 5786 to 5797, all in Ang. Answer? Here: 1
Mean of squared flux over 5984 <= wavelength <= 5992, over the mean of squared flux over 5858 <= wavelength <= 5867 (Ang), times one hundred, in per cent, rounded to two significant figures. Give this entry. 89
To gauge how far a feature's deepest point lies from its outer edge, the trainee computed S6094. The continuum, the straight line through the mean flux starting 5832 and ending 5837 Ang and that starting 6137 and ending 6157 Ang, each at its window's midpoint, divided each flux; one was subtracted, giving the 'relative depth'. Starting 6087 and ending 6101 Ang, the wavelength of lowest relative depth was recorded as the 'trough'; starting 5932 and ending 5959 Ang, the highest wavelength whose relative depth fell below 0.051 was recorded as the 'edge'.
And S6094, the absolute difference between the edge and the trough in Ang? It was 133.2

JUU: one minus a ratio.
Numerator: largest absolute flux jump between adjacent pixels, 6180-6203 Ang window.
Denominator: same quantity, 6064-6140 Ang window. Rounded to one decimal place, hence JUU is 0.8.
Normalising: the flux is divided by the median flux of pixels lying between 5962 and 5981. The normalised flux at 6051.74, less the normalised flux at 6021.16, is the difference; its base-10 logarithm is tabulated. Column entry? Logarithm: -2.6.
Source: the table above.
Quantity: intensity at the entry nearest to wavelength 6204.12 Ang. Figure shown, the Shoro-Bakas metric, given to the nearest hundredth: 23.94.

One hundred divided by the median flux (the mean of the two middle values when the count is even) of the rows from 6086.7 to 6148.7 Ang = 3.98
